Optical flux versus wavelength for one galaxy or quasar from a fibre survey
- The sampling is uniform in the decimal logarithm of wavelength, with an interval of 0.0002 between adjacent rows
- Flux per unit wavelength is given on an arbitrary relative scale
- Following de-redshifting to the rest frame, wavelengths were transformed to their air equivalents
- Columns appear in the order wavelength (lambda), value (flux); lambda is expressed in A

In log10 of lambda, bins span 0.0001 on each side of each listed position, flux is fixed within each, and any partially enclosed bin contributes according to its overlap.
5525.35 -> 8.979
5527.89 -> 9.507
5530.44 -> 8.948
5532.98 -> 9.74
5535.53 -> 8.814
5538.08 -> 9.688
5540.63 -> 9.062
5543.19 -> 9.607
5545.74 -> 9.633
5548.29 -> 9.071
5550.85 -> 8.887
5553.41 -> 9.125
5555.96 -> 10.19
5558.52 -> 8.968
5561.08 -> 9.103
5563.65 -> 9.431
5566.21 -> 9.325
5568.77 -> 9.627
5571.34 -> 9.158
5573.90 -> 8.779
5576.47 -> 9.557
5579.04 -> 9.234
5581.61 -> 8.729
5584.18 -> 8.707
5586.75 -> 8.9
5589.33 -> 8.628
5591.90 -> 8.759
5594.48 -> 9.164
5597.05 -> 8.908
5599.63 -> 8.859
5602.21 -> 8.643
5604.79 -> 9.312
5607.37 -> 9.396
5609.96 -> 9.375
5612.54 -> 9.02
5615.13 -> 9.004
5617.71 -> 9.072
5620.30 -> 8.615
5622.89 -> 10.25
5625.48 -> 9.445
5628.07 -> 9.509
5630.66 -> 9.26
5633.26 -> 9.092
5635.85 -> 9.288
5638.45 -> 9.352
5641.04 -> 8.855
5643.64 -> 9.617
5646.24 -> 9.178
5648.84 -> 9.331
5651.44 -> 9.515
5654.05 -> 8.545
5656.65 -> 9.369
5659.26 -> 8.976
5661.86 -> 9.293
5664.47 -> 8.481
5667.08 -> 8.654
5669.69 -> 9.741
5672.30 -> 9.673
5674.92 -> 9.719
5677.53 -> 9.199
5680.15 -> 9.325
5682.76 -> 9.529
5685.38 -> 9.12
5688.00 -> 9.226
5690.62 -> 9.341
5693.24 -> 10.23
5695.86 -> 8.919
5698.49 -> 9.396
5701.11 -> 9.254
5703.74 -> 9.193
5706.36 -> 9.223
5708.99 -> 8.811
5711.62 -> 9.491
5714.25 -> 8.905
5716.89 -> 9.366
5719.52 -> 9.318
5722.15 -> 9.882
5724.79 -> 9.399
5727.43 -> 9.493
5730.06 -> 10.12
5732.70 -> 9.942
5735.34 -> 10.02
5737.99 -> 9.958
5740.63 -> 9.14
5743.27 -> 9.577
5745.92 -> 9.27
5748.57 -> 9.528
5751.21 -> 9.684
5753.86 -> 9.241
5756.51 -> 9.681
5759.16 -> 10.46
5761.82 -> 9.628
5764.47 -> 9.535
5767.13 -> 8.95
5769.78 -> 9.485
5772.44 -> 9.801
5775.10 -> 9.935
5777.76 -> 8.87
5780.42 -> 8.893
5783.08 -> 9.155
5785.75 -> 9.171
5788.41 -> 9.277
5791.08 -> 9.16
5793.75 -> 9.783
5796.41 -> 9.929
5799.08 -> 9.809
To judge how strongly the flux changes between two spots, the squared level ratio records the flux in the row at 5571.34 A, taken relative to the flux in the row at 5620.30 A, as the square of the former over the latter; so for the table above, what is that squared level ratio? 1.13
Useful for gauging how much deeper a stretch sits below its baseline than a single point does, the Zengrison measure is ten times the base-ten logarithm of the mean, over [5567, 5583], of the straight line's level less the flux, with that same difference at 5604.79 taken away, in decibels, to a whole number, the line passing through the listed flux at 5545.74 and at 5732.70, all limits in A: -11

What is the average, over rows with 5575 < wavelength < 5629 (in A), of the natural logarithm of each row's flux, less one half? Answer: 1.707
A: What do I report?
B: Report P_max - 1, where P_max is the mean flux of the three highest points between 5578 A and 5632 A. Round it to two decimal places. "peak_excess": 8.73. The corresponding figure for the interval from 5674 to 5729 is 8.94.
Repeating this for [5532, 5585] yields 8.87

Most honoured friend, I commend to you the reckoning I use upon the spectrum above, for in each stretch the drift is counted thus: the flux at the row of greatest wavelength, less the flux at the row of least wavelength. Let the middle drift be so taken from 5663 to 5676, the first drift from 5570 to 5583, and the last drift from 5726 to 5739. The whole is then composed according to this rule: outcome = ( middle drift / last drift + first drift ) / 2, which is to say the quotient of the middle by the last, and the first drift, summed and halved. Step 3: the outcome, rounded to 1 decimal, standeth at 1.1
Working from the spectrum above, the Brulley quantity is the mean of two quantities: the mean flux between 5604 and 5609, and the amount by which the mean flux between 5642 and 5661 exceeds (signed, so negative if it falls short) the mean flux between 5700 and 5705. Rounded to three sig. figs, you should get 4.67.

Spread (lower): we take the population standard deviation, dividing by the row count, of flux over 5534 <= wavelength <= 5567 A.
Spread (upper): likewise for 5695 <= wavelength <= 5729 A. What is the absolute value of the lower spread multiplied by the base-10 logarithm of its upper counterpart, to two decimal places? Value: 0.21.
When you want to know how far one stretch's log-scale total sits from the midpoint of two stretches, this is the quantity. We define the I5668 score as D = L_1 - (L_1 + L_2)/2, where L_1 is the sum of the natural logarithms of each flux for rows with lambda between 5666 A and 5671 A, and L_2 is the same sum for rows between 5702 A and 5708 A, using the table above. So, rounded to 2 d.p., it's 0.00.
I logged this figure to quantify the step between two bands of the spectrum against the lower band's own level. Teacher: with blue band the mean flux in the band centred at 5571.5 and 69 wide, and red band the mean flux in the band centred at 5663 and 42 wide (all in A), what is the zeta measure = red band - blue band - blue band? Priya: -9.0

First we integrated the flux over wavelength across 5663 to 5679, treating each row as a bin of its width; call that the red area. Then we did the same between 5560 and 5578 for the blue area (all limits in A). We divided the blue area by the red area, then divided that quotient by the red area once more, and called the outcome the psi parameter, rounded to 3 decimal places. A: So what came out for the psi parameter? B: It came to 0.008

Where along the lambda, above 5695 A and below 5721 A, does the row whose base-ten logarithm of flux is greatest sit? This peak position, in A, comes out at 5711.62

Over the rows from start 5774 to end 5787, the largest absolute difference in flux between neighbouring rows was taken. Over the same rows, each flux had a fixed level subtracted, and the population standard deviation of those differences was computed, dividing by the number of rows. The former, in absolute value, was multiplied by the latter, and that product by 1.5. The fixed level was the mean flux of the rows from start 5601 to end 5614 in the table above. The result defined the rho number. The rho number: 0.6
